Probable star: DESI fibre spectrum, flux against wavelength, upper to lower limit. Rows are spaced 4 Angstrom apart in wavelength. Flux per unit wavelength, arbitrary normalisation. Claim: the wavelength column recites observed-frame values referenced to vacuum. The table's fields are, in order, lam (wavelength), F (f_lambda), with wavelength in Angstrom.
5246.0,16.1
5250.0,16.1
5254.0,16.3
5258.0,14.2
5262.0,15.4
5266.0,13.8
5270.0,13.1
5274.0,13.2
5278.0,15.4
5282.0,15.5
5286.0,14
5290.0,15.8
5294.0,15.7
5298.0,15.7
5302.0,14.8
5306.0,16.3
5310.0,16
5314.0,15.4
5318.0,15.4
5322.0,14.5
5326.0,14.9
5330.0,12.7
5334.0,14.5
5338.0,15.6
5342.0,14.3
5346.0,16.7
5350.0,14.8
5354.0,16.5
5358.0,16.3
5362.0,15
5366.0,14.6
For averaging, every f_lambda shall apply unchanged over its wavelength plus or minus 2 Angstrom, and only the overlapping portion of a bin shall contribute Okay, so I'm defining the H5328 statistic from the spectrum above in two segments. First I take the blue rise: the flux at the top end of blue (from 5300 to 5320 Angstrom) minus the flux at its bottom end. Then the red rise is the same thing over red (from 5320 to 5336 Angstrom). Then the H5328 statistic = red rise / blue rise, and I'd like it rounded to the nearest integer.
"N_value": 0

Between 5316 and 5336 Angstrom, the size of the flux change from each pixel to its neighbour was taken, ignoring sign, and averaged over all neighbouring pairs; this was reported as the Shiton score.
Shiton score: 1.3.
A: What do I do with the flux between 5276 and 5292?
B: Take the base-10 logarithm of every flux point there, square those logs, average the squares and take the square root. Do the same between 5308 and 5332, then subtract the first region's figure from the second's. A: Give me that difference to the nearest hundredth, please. -0.01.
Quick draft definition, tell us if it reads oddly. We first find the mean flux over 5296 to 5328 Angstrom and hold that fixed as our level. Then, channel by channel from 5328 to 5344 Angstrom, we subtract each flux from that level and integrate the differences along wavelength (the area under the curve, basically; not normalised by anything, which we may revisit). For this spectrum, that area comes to 18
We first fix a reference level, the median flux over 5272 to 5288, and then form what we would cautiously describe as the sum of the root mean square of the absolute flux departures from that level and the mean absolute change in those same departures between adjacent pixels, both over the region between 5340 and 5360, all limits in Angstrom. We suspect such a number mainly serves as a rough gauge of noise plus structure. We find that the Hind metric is 2.8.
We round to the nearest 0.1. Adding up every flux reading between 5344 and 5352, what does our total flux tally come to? 31.5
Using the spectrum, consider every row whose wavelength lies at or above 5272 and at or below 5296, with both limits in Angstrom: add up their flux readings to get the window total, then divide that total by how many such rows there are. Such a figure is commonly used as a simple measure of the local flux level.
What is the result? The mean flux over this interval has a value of 14.9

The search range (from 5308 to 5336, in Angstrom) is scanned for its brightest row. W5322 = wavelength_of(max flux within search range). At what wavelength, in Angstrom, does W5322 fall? 5310.0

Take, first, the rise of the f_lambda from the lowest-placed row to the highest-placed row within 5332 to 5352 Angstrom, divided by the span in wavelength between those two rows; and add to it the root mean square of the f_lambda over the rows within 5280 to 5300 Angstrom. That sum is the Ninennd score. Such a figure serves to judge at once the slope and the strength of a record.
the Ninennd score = 15.4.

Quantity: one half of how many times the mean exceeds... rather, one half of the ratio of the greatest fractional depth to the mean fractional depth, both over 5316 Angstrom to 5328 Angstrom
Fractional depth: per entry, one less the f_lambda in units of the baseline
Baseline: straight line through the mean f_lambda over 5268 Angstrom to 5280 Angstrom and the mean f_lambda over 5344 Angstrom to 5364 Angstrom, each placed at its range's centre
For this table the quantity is 2.0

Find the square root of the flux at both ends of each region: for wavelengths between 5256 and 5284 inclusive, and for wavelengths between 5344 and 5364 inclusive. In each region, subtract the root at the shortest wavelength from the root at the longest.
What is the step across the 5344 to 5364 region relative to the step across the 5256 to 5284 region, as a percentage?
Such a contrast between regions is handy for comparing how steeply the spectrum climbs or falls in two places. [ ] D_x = -127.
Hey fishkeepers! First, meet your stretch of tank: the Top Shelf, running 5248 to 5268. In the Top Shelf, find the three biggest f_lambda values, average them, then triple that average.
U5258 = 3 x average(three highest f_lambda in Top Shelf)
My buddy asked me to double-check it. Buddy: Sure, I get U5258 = 47.8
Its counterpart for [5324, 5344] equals 45.0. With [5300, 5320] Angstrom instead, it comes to 47.7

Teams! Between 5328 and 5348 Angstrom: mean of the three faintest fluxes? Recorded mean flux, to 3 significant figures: 13.8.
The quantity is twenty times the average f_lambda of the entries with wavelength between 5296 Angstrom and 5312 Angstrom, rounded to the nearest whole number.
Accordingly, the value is 314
